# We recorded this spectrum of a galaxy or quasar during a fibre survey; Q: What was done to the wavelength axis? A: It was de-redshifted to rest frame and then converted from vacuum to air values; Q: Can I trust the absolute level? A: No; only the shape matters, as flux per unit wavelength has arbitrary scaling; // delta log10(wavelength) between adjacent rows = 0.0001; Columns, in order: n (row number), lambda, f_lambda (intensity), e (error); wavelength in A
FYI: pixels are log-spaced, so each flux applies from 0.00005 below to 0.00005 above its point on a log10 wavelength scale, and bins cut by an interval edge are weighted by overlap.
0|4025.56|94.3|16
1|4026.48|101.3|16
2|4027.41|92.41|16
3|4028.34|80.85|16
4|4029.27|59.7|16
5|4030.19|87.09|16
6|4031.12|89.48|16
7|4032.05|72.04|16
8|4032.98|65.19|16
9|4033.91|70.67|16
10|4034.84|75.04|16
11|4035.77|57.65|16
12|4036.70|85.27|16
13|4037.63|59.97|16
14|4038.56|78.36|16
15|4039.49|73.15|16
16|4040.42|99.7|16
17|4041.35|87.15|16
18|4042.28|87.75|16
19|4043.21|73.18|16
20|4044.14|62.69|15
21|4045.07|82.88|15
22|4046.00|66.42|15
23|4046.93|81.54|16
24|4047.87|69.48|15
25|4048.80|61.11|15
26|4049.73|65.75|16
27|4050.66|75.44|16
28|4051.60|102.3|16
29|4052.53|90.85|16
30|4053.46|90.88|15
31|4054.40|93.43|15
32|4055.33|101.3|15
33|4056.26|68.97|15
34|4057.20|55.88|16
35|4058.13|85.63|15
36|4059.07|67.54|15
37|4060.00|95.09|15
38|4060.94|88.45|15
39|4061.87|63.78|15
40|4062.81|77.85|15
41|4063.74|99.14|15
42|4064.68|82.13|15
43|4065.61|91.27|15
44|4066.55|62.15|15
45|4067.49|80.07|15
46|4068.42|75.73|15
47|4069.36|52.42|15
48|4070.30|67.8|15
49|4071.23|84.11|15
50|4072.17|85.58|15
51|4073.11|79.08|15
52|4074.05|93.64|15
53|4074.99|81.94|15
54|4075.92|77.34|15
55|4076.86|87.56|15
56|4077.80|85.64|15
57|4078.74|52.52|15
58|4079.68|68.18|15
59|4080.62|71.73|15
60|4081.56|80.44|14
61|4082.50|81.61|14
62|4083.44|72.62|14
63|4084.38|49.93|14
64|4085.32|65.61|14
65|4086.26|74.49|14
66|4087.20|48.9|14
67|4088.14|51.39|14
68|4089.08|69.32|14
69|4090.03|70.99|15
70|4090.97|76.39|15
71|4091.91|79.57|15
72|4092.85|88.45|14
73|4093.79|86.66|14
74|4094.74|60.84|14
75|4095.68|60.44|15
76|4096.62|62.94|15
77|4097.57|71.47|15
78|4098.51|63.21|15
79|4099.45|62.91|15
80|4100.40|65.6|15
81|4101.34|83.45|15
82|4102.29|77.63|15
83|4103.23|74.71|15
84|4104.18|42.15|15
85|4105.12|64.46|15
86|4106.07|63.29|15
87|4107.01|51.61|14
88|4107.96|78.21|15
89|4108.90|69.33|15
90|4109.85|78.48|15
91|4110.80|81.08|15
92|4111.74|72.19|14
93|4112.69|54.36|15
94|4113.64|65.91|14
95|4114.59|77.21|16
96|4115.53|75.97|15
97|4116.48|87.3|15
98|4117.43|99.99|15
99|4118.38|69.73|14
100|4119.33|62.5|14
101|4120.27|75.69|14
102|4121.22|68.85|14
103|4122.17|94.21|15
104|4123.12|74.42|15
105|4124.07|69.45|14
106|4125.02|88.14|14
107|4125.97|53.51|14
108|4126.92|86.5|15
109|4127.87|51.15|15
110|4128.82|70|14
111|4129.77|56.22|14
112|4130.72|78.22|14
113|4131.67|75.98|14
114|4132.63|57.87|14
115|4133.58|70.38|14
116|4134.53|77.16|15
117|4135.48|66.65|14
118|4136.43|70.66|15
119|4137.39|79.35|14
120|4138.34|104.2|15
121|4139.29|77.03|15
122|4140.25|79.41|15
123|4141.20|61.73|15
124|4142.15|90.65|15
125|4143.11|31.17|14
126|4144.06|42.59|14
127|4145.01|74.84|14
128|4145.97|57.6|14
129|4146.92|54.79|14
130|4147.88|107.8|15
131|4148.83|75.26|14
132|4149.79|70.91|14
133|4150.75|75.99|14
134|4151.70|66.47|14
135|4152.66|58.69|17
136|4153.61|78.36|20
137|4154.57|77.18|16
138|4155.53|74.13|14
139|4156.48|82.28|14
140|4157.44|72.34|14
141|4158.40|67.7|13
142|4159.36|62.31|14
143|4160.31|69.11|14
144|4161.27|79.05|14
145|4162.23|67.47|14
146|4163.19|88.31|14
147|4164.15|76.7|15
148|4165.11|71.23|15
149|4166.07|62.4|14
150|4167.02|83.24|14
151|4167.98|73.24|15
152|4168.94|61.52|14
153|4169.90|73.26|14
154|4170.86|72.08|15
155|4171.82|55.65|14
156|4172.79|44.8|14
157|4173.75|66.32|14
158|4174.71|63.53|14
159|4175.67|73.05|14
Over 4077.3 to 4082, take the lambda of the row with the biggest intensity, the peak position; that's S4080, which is 4077.80 A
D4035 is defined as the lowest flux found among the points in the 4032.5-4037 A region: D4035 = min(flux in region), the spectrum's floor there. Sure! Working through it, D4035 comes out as 57.65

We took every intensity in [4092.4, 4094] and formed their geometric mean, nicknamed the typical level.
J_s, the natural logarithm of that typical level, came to 4.47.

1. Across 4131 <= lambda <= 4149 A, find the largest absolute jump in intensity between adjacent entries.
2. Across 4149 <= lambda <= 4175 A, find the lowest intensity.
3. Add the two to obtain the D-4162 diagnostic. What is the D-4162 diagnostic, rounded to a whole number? 104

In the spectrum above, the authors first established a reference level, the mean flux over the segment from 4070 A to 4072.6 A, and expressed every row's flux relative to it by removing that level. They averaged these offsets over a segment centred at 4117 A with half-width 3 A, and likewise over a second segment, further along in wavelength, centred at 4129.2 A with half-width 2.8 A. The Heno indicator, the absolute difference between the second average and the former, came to 9.1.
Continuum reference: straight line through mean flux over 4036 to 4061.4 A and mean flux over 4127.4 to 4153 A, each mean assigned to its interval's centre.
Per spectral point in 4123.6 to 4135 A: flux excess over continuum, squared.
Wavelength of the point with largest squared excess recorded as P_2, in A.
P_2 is 4127.87 A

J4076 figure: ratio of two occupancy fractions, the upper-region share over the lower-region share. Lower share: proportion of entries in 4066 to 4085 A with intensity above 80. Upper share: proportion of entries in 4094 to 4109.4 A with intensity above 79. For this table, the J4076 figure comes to 0.14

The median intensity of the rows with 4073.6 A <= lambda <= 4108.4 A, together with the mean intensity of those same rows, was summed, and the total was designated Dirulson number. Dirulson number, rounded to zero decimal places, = 142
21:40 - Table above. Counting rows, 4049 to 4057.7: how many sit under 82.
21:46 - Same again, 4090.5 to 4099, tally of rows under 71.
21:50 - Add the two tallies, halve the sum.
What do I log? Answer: 4.0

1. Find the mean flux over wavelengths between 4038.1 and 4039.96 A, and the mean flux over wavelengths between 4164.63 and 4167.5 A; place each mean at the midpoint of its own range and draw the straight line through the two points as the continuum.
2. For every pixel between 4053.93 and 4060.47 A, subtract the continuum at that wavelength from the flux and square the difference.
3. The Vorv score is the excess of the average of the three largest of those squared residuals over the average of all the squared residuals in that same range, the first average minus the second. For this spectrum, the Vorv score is 199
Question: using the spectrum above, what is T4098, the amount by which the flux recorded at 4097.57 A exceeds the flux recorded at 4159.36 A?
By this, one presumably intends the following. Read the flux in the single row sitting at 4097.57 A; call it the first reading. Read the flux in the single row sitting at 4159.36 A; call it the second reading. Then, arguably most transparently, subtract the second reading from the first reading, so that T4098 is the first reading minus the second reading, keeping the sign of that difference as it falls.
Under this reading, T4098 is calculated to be 9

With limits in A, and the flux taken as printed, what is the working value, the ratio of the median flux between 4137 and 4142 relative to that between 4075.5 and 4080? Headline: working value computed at 1.03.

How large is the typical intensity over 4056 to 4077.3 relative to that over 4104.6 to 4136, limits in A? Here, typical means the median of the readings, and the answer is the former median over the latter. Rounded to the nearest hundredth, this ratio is 1.14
